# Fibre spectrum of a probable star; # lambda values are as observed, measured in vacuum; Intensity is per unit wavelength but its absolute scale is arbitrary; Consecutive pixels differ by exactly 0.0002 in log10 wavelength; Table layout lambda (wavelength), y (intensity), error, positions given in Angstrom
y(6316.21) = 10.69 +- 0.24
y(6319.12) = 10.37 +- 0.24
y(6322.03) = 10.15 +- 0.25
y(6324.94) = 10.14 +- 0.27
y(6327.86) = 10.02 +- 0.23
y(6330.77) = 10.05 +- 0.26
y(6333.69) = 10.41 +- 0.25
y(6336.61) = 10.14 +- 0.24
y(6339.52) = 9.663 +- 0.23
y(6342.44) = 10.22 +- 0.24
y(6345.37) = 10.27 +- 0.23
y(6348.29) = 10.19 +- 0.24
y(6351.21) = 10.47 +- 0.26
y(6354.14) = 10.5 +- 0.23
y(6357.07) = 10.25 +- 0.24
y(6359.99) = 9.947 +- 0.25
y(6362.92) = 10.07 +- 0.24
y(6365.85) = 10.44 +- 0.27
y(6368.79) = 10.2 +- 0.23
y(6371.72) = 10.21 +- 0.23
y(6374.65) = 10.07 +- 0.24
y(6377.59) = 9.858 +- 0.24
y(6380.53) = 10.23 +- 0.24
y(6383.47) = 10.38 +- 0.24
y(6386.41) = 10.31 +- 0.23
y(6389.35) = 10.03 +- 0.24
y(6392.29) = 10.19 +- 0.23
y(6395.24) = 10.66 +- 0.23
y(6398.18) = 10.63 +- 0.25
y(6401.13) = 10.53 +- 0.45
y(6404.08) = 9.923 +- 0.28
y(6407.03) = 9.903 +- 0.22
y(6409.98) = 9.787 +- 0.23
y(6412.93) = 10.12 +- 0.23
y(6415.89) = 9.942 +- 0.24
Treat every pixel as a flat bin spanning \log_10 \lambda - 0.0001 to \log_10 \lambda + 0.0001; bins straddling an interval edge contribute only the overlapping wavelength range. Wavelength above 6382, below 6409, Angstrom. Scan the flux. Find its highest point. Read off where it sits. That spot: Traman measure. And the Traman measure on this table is 6395.24 Angstrom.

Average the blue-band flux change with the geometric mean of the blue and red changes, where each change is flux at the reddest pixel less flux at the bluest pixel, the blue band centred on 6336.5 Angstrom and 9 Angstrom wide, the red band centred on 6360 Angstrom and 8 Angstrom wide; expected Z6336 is -0.19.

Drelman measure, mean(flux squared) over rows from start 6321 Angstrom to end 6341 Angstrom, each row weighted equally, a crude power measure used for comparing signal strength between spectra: 101.7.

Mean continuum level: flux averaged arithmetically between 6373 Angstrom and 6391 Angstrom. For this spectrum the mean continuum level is 10.1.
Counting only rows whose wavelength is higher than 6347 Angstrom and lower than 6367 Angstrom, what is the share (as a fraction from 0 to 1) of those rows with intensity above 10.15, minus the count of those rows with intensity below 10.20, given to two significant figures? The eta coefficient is -2.3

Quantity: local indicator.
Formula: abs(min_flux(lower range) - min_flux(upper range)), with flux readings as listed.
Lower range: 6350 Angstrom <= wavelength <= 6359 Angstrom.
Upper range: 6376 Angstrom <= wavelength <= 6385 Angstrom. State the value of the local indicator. 0.39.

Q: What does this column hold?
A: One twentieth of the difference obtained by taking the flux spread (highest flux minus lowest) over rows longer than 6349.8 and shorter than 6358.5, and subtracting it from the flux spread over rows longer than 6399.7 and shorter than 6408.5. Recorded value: 0.02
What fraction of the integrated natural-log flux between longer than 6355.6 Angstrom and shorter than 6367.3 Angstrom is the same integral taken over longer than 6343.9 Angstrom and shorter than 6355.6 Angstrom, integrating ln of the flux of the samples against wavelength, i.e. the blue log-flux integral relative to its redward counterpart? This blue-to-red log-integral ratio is 1.01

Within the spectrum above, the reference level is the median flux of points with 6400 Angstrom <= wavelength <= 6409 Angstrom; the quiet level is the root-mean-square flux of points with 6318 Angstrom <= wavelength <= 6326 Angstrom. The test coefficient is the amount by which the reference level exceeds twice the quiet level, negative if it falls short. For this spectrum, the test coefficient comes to -10.5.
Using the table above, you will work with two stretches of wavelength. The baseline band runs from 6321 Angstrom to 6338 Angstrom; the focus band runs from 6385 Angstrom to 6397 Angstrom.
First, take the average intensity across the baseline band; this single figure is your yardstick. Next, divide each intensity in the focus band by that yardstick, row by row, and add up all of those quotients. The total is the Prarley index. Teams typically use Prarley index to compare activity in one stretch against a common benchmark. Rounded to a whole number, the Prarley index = 4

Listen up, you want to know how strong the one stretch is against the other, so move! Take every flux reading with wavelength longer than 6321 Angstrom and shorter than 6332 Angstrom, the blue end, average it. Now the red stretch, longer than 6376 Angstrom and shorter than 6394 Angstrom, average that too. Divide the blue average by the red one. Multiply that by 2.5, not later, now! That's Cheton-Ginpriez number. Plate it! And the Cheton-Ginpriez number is 2.48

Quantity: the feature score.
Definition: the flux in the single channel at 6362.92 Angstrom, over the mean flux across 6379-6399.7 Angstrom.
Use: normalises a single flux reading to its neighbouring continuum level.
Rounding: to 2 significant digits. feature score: 0.97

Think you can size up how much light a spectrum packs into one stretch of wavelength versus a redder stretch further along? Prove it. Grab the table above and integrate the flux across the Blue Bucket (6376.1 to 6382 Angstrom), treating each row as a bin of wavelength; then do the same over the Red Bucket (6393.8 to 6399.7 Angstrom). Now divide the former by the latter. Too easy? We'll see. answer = 0.94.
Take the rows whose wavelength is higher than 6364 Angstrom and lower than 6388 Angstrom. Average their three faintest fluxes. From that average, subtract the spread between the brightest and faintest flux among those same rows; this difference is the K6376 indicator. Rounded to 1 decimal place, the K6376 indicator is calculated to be 9.5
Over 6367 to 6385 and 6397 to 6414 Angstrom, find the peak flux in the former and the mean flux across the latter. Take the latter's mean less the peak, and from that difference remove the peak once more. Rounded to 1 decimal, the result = -10.6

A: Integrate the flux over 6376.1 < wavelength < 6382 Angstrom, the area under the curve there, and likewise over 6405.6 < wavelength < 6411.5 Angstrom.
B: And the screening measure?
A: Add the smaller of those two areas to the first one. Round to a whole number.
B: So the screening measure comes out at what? 117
